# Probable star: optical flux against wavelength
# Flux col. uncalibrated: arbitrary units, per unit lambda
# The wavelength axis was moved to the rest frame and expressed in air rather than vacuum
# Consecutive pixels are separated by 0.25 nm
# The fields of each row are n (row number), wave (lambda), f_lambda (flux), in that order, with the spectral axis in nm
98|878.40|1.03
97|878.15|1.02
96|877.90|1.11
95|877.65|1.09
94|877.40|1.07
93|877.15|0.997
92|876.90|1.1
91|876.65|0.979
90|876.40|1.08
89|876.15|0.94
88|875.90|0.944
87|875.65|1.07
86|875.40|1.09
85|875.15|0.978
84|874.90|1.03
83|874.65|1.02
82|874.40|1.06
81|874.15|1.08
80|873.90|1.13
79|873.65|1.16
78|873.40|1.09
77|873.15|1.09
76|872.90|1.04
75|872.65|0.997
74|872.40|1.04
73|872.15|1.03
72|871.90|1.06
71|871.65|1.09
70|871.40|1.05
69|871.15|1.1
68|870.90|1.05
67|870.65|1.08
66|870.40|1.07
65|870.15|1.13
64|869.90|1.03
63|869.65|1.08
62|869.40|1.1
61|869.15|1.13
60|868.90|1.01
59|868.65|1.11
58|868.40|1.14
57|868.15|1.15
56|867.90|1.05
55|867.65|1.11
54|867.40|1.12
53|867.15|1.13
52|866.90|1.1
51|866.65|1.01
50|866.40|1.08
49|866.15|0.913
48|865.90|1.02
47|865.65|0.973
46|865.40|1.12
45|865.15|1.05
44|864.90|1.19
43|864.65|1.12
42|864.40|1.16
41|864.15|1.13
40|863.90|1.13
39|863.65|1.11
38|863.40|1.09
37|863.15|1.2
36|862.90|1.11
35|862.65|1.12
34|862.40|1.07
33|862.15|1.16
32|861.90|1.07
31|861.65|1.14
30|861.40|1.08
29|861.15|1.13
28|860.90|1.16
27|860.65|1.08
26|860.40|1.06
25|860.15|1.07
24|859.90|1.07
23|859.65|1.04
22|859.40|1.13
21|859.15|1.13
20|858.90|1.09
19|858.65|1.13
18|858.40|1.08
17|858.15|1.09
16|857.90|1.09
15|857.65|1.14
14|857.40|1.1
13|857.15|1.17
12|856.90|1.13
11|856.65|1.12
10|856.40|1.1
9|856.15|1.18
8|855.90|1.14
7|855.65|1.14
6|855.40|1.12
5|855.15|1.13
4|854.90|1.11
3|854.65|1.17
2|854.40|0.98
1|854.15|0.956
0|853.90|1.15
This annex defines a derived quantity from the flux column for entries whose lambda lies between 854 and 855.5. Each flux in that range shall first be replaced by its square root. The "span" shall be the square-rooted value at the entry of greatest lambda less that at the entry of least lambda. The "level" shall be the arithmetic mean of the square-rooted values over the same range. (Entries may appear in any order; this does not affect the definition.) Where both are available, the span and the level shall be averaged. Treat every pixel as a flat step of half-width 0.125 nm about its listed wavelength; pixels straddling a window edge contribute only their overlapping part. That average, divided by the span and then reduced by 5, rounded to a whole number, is 2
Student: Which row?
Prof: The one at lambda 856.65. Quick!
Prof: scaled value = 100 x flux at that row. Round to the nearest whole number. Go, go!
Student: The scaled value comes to 112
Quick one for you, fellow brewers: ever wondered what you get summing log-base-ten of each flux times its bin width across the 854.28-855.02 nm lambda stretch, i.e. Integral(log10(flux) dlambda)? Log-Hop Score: 0.026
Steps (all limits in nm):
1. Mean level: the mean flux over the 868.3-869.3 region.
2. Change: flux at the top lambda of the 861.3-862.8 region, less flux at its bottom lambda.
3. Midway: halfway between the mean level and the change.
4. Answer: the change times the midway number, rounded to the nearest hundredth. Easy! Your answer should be 0.02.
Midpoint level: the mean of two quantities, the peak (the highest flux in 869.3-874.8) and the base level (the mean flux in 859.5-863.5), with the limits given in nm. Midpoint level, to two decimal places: 1.13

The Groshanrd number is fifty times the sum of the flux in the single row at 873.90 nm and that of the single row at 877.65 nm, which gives 111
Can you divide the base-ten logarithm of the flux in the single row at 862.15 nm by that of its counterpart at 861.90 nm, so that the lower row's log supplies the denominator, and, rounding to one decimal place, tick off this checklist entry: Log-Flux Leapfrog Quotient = 2.2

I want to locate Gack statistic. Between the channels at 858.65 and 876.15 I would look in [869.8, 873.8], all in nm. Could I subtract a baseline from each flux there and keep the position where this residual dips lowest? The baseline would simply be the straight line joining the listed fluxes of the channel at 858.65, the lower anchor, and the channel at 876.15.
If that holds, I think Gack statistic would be 872.65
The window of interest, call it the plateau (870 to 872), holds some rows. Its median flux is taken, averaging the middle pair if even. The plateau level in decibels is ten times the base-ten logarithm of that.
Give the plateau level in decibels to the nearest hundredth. 0.31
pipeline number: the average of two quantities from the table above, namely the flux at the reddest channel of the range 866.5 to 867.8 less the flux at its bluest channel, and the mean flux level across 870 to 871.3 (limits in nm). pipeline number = 0.59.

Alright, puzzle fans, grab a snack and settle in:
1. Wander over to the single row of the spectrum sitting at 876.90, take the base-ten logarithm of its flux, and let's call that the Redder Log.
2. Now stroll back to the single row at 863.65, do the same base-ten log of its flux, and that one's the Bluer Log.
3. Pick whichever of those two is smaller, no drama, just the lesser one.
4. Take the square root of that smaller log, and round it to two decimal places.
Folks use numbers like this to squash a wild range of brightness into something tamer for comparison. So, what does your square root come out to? 0.20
